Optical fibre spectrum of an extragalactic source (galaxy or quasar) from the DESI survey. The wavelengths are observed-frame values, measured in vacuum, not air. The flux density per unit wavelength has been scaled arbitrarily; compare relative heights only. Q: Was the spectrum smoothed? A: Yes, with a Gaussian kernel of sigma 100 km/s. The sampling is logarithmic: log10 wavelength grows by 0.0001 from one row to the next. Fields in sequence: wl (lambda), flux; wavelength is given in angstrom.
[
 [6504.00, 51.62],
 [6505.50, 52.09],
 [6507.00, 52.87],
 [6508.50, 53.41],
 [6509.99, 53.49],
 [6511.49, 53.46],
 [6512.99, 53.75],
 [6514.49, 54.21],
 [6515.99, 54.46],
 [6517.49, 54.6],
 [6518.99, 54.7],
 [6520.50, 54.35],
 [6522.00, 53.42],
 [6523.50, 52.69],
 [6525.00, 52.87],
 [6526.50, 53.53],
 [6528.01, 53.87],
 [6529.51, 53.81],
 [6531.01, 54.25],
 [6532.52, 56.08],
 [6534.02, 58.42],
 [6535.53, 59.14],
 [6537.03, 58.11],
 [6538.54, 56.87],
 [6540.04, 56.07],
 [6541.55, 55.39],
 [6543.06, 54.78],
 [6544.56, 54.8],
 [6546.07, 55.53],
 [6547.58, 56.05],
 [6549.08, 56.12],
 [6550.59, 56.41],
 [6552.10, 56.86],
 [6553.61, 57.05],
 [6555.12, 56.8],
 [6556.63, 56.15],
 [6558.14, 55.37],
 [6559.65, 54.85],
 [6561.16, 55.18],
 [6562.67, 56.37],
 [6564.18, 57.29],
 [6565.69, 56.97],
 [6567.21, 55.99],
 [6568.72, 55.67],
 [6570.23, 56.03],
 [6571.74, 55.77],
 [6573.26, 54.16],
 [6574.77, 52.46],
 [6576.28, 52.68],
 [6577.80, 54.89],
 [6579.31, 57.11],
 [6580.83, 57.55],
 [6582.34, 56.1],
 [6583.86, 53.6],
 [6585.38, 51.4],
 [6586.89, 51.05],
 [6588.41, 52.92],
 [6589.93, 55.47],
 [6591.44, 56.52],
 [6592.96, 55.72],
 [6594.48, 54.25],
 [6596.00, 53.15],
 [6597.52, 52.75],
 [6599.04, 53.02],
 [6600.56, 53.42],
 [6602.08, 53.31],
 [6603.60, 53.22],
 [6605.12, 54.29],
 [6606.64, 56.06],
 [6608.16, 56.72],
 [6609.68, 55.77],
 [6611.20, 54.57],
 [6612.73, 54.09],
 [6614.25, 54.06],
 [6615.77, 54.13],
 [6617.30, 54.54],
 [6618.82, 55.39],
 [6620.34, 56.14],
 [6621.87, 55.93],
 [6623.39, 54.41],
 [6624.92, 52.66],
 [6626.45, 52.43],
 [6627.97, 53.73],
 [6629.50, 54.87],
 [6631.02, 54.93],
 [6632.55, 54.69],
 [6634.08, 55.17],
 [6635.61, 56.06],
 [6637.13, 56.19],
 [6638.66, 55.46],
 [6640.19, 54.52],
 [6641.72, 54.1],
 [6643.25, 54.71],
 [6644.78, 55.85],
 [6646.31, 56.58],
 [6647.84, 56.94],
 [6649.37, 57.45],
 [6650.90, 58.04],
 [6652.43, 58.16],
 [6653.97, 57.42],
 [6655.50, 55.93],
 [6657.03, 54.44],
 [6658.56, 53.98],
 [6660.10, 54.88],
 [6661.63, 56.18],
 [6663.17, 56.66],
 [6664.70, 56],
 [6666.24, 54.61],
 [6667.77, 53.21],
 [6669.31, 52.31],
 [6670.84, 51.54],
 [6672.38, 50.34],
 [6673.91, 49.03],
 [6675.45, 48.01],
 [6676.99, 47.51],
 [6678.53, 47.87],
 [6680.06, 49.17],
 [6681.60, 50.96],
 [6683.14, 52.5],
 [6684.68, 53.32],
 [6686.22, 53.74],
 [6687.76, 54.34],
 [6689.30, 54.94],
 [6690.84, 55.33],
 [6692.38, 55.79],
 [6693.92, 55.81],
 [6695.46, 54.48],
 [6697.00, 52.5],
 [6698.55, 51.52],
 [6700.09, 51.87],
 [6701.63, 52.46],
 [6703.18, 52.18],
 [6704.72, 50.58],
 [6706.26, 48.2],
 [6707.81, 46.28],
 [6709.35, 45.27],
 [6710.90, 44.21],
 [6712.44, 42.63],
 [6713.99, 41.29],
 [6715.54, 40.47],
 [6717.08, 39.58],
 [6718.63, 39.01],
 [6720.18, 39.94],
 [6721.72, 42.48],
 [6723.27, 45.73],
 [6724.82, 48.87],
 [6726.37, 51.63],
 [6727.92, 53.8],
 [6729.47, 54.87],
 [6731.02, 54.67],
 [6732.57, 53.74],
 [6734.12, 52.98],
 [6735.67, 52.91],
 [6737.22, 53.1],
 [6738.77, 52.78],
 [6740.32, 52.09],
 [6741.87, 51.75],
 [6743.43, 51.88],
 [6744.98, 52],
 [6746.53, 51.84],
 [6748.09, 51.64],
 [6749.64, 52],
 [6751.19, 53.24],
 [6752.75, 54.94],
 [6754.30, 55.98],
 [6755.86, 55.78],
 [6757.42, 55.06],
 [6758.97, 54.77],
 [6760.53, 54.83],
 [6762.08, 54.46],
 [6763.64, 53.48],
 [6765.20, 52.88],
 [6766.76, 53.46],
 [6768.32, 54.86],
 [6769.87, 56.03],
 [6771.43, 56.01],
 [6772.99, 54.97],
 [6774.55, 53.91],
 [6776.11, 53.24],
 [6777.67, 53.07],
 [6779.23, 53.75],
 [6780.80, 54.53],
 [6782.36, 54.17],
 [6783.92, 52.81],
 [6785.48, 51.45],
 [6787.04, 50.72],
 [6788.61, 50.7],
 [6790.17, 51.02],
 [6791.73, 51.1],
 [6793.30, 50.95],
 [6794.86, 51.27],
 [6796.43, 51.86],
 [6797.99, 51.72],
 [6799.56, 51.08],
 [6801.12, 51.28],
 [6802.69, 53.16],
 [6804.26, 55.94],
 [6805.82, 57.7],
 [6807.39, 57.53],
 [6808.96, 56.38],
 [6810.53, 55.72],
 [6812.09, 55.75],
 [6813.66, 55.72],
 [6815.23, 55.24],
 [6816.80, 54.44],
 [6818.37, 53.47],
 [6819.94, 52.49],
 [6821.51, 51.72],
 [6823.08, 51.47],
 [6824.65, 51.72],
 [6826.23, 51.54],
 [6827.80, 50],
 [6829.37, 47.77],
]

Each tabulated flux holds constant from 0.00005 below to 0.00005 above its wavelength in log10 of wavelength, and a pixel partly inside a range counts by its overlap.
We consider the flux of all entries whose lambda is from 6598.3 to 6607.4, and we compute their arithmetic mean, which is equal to 53.9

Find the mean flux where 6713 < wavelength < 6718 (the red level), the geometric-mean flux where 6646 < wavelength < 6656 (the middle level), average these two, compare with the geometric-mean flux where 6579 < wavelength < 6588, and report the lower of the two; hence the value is 48.8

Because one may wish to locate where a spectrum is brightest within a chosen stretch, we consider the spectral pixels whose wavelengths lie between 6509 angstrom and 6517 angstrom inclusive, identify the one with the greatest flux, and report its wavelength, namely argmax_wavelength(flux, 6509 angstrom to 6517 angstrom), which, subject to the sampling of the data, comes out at 6515.99 angstrom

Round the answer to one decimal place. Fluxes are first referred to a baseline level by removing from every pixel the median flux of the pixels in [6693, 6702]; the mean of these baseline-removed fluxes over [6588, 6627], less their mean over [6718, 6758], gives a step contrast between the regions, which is 3.1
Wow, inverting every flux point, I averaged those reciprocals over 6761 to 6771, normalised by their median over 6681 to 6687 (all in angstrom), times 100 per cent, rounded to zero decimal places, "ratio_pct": 98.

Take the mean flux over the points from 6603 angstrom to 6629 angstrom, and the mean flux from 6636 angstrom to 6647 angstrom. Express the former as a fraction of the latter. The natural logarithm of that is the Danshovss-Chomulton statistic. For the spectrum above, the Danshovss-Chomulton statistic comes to -0.014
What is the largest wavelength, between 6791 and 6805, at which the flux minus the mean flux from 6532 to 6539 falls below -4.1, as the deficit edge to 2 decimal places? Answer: 6802.69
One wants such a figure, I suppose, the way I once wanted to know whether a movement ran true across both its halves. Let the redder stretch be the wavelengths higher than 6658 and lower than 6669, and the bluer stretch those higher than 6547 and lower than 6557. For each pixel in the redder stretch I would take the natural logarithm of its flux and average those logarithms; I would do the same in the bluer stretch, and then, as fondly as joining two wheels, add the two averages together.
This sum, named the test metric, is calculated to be 8.04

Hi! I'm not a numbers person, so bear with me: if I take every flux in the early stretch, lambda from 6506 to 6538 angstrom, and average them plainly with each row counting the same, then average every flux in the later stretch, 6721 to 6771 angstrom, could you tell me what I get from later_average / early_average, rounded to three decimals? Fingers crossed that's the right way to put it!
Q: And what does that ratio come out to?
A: 0.969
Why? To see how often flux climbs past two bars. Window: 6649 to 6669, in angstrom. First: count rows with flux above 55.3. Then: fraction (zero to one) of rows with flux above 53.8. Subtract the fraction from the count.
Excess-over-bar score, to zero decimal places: 7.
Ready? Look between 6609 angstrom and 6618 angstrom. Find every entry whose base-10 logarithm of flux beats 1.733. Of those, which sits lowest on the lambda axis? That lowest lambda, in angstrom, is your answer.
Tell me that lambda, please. 6609.68 angstrom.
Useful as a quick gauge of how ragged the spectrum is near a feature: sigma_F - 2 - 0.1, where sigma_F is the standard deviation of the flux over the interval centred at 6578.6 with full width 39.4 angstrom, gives -0.3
